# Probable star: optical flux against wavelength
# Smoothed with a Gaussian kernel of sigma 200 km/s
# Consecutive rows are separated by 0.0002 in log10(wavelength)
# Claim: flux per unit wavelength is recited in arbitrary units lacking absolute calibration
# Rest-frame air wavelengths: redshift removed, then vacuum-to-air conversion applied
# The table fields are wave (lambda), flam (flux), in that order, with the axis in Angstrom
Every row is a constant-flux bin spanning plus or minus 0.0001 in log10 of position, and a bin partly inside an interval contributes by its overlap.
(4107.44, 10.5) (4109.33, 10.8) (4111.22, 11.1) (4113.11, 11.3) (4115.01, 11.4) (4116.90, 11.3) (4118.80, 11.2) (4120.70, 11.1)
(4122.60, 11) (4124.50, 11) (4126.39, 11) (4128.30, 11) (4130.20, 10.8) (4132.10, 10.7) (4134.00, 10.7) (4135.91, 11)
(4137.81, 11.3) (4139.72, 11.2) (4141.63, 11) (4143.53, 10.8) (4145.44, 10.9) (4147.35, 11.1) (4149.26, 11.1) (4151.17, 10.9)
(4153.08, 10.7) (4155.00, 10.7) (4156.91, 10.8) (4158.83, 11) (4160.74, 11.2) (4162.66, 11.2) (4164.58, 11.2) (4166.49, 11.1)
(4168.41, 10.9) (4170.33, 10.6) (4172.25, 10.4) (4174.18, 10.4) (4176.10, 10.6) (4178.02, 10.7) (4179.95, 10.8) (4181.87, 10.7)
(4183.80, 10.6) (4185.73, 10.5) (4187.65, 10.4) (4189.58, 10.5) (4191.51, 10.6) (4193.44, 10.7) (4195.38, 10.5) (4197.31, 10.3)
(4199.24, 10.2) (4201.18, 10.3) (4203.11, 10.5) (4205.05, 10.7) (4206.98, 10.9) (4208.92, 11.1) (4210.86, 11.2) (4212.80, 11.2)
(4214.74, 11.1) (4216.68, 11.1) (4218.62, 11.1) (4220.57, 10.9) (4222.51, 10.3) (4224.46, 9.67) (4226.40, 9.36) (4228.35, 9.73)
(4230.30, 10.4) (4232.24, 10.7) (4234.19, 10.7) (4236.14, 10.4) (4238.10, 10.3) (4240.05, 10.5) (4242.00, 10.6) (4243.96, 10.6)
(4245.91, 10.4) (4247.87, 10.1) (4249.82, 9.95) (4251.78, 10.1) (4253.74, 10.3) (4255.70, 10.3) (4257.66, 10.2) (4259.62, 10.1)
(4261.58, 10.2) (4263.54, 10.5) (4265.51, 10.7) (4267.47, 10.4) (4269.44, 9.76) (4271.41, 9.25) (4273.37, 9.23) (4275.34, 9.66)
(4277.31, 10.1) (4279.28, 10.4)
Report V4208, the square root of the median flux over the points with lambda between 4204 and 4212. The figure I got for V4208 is 3.32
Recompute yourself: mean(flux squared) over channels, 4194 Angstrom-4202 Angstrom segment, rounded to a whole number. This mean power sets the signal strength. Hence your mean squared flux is 107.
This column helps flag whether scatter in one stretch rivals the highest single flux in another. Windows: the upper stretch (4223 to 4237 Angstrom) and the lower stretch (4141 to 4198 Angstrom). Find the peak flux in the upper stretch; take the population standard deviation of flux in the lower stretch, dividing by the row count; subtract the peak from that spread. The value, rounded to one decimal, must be -10.4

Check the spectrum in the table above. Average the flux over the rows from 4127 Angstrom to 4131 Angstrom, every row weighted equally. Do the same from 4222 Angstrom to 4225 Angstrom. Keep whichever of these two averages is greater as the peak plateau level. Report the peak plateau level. 10.9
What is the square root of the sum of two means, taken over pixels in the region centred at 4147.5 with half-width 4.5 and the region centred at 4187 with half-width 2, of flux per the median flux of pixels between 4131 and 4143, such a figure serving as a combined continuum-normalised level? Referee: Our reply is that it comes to 1.40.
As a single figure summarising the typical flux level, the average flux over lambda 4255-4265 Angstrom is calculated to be 10.3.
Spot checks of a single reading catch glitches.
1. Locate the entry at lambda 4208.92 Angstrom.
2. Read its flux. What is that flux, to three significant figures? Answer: 11.1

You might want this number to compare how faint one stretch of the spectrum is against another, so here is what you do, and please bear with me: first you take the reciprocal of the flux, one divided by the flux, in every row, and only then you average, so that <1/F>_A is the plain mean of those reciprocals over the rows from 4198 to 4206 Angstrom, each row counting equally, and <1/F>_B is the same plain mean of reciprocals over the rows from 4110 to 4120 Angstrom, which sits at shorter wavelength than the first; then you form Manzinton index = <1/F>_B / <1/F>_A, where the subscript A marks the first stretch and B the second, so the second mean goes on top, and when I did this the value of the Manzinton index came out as 0.93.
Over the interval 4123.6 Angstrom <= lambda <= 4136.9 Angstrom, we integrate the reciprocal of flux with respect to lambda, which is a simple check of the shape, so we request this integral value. 1.22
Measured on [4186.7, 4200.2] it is 1.29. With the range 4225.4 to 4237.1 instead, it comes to 1.15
